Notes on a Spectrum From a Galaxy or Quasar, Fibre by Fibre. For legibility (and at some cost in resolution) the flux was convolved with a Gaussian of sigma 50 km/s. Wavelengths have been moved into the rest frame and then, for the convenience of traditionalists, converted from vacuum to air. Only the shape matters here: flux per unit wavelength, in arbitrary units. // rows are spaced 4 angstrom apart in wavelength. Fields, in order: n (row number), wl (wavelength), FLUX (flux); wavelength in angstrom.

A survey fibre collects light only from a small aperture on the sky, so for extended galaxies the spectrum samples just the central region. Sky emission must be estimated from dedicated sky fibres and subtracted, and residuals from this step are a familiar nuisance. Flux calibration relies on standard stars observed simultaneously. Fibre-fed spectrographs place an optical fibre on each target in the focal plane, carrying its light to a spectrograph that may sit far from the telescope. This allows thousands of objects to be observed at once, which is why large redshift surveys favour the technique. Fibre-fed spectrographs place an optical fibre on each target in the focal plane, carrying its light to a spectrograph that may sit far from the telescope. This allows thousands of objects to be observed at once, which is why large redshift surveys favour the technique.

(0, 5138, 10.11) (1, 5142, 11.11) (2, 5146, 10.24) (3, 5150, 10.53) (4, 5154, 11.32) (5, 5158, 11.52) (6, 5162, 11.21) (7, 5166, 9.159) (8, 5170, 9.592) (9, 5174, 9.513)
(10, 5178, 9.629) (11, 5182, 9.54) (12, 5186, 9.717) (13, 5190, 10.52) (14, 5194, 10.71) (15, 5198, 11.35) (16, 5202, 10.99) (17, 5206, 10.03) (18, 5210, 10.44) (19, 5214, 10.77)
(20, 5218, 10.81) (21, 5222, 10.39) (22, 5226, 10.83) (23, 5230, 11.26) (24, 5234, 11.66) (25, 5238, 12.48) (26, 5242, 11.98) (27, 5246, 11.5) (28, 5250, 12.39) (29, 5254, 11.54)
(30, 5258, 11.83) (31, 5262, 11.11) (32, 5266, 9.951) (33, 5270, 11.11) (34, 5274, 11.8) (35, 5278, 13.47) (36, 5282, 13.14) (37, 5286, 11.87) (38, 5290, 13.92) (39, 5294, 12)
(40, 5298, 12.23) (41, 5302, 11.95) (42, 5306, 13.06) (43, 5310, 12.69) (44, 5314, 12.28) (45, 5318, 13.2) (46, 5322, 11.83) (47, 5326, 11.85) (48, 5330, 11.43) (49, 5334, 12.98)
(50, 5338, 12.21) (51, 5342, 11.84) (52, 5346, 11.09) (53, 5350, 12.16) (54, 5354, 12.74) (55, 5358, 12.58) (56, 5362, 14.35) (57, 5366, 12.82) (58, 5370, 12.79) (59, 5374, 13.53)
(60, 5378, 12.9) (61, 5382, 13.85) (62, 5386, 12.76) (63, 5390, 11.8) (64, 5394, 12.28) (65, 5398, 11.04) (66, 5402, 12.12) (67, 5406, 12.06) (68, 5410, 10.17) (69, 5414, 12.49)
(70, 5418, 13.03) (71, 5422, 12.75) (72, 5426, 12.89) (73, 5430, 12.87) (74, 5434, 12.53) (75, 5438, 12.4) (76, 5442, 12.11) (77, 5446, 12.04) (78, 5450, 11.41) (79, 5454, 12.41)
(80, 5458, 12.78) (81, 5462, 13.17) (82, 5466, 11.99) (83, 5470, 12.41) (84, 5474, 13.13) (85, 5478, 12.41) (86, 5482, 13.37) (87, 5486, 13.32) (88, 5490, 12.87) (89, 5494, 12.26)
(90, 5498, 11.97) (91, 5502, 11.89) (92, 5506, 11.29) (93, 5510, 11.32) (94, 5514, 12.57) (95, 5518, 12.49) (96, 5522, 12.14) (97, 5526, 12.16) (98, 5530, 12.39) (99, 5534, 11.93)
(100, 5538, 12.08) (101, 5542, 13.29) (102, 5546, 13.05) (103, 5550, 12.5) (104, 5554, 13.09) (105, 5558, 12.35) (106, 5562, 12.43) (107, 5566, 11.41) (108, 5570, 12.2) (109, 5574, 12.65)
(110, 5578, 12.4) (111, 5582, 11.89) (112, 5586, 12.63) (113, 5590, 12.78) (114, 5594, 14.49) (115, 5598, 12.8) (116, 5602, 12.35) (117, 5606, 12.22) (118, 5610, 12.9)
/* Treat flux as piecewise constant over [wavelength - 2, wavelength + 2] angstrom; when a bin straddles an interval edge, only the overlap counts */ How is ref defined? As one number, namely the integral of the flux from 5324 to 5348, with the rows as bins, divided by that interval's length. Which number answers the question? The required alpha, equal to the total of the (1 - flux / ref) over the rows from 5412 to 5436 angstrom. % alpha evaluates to -0.4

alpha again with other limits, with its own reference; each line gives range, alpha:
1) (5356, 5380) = -0.6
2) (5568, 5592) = -0.3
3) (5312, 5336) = -0.2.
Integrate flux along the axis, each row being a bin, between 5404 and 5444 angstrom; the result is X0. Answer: 493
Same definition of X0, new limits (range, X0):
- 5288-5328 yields 500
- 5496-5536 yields 481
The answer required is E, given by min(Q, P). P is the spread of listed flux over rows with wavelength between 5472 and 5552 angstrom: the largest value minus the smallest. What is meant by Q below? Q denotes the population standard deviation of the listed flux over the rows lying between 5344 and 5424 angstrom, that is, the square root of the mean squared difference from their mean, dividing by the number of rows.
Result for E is 0.94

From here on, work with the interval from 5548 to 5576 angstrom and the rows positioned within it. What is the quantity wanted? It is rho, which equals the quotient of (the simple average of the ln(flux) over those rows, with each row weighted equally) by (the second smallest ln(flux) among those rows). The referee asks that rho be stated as 1.01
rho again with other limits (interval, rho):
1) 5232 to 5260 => 1.01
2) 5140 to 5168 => 1.02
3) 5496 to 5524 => 1.02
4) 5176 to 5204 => 1.03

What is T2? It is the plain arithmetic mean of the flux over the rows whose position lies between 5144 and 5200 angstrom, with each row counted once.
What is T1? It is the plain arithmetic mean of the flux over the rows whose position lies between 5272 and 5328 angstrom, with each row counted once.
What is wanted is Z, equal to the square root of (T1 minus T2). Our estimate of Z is 1.5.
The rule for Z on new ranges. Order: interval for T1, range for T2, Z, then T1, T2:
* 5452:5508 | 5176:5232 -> 1.4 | 12.5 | 10.5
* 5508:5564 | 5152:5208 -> 1.4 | 12.4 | 10.3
